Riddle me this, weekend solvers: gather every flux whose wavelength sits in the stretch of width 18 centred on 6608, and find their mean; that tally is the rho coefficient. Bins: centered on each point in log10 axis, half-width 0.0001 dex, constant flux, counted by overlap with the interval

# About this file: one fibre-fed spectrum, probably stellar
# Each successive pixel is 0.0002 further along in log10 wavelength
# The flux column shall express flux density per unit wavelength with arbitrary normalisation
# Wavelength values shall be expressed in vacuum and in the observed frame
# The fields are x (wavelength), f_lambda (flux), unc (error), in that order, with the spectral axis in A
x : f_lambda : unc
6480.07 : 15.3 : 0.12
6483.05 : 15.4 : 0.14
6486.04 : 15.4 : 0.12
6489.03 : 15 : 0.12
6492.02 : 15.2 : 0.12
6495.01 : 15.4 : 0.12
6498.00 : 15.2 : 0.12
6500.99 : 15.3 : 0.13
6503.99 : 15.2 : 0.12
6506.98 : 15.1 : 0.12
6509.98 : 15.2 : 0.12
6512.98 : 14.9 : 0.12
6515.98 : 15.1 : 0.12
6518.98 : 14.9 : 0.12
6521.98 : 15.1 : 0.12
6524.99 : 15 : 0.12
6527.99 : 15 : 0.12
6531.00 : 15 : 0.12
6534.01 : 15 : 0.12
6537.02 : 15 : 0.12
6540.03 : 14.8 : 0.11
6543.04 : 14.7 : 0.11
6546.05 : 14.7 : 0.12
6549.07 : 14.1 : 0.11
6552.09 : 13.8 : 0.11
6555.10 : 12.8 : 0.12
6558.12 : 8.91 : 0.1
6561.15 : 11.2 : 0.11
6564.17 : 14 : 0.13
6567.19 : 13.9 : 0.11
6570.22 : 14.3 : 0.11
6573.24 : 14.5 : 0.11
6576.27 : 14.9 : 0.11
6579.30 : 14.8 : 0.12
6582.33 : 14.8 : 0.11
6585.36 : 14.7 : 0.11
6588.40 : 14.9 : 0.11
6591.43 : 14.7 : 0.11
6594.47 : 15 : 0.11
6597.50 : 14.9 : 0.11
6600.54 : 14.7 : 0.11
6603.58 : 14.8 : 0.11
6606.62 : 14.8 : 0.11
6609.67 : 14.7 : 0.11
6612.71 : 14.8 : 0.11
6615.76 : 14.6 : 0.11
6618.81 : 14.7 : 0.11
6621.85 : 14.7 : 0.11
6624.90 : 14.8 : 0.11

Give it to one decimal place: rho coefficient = 14.7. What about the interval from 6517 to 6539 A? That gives 15.0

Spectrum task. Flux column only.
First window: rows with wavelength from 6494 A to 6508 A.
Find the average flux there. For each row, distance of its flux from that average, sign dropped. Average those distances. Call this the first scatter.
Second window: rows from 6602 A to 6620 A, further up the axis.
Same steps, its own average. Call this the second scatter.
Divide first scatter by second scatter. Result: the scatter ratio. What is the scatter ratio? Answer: 1.3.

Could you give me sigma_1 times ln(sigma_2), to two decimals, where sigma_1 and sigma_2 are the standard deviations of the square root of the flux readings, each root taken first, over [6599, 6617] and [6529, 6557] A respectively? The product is -0.02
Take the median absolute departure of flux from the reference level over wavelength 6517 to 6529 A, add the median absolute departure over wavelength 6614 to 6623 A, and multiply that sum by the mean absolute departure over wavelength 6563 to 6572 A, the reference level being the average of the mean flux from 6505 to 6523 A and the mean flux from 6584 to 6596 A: 0.26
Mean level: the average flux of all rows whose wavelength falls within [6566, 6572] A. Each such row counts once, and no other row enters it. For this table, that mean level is 14.1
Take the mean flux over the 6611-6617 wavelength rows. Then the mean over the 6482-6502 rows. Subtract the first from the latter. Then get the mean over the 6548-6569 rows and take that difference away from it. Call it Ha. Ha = 12.1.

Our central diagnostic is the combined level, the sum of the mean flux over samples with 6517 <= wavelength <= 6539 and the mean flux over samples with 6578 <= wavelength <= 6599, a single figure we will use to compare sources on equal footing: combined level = 29.8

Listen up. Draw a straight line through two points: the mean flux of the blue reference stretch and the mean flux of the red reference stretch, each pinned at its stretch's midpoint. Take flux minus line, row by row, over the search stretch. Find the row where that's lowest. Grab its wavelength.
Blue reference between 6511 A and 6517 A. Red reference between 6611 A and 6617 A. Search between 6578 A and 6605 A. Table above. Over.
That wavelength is 6585.36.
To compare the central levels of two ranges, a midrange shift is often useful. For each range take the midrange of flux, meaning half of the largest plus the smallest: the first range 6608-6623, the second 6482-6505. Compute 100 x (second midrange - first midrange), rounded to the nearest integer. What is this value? 50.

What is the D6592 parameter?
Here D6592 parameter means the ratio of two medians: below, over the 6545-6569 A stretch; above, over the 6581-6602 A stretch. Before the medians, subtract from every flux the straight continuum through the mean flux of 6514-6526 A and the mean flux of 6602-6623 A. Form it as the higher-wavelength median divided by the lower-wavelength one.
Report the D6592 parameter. 0.0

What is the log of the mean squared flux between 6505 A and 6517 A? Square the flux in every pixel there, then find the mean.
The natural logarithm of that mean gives 5.43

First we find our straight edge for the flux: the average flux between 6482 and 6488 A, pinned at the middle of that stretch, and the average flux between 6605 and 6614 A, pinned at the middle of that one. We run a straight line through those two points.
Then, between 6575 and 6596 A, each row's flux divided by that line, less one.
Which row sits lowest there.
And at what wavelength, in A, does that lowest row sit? 6585.36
